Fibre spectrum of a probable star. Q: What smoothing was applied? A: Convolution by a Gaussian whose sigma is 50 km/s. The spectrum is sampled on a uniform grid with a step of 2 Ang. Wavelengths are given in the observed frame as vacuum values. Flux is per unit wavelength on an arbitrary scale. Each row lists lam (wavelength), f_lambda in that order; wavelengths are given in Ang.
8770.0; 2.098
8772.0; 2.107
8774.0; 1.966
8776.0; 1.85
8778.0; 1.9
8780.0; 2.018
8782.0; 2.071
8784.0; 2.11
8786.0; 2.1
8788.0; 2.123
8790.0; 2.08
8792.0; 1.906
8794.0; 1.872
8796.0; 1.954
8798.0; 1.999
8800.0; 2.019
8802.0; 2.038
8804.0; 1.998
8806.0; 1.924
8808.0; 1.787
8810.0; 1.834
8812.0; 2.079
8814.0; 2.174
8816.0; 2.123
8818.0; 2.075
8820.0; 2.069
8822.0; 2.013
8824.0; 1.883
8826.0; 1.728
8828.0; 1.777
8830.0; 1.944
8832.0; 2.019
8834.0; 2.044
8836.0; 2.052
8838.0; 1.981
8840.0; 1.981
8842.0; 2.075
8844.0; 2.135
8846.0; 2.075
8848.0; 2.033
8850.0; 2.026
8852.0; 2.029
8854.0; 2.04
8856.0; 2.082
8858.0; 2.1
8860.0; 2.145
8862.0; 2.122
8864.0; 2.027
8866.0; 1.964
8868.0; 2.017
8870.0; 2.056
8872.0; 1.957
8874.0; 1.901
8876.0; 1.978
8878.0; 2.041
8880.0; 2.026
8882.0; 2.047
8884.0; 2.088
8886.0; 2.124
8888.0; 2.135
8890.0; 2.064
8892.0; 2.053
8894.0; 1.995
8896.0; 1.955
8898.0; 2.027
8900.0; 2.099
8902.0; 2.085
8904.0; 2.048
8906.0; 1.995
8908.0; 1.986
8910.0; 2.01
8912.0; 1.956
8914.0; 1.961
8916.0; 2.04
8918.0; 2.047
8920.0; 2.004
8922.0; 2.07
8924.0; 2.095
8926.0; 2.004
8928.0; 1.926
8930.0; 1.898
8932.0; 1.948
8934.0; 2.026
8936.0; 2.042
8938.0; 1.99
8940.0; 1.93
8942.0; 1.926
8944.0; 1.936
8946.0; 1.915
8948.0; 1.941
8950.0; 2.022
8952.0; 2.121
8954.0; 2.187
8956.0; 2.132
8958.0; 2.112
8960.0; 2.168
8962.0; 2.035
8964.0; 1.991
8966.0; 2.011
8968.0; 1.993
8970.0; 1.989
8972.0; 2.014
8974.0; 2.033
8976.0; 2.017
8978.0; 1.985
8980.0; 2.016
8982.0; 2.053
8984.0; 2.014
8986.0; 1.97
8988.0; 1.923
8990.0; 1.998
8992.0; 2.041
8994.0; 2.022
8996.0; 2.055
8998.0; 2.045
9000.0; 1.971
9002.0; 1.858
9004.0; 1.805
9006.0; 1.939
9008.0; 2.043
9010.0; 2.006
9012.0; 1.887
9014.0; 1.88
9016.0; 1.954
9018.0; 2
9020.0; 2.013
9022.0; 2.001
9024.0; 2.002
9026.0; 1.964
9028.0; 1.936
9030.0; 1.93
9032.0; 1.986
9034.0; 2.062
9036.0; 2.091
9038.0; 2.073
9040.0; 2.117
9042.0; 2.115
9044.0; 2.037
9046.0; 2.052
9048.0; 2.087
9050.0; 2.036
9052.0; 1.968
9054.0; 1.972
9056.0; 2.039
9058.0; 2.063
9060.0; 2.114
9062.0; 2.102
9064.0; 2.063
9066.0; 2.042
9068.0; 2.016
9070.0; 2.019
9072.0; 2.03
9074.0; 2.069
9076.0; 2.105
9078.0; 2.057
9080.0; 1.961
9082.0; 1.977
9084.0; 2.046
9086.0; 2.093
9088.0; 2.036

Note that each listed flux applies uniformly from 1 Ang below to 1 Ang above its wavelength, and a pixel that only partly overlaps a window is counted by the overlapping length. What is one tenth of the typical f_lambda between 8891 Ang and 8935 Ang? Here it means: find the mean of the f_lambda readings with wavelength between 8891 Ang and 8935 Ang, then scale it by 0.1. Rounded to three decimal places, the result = 0.201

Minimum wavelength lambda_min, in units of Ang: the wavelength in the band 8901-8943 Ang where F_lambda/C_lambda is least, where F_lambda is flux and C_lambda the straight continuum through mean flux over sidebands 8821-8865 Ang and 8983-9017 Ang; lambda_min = 8930.0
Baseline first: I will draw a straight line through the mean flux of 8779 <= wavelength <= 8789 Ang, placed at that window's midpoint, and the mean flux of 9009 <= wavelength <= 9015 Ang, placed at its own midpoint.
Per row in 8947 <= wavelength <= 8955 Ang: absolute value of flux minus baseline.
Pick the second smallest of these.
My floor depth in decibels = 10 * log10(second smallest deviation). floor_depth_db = -12.7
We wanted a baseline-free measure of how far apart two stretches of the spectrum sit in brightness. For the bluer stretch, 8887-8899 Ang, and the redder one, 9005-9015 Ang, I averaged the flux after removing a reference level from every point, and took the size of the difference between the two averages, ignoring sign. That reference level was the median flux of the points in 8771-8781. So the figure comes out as 0.087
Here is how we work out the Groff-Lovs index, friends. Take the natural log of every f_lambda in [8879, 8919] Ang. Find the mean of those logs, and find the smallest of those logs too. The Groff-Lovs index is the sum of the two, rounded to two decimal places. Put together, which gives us 1.38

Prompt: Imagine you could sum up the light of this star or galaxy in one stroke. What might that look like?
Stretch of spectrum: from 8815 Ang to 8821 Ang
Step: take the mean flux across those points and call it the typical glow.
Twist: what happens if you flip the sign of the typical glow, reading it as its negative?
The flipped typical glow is -2.09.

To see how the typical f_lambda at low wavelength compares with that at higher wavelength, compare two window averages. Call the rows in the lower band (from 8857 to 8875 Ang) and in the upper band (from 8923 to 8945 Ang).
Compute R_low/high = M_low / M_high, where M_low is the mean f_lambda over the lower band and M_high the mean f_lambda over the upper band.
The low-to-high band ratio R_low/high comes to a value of 1.03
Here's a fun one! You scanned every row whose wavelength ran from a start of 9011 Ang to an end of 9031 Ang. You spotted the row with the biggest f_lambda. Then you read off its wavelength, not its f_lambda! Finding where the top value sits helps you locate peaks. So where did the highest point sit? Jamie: 9020.0 Ang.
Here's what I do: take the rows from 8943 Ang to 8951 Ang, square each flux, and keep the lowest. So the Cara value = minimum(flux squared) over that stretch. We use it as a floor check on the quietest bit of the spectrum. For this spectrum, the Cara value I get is 3.7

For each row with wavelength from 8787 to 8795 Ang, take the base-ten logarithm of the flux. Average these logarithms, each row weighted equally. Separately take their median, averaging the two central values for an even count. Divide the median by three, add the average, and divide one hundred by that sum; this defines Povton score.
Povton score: 251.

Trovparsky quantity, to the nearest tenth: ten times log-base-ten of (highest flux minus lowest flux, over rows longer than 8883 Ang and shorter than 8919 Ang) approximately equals -7.4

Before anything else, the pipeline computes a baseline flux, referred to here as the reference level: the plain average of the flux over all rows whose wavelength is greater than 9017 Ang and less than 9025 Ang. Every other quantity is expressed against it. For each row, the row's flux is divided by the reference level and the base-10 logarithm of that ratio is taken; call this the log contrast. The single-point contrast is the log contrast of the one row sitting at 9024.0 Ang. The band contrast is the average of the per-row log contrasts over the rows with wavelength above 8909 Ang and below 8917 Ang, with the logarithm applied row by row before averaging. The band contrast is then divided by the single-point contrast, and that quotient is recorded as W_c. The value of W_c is 6.3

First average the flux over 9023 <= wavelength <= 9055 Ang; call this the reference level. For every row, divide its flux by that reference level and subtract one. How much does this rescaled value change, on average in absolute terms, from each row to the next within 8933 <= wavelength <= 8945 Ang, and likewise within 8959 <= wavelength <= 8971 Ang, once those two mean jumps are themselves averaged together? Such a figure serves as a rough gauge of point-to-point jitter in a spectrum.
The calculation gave 0.018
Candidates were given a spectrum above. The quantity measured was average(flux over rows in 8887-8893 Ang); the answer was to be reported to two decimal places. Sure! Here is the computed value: 2.08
